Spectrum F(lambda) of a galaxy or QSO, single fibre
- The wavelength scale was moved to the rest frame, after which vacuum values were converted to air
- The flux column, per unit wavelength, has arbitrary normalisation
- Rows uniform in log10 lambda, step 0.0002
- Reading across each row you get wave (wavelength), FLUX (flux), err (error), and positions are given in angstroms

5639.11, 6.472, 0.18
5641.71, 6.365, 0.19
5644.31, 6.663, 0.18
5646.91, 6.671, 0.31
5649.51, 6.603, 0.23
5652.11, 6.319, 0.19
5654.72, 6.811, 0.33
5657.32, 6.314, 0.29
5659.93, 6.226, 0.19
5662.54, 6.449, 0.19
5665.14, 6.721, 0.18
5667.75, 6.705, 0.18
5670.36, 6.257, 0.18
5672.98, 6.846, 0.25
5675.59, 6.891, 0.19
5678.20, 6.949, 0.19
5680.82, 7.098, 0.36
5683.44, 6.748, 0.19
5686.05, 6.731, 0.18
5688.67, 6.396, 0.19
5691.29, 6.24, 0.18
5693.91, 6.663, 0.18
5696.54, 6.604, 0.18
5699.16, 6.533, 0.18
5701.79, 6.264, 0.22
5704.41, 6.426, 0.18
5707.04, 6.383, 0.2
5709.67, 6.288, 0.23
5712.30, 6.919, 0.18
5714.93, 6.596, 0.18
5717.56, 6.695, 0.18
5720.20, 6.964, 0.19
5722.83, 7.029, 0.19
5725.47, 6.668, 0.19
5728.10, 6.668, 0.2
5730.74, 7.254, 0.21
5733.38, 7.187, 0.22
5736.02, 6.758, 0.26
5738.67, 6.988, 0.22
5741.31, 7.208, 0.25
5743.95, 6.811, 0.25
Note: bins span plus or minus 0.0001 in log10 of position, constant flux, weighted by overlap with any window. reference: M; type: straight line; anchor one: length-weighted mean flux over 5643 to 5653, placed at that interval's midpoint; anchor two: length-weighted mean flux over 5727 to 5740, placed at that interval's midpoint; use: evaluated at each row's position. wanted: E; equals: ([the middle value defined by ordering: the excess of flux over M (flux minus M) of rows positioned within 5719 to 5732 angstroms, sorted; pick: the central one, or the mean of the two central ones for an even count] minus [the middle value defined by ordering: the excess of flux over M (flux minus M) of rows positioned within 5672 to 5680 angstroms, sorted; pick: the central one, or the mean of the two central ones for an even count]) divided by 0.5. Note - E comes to -0.3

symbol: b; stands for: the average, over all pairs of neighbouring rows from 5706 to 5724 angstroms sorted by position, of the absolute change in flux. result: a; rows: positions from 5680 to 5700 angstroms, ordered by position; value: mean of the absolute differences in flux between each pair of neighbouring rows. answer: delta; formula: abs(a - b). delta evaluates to 0.045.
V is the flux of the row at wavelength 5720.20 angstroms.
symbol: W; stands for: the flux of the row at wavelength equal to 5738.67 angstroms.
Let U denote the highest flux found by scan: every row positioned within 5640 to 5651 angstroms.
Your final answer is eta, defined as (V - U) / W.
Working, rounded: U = 6.671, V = 6.964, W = 6.988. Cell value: 0.04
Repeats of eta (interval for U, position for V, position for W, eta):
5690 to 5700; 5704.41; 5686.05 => -0.04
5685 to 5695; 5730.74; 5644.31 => 0.08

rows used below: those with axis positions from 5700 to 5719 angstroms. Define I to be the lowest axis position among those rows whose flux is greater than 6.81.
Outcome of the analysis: 5712.30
